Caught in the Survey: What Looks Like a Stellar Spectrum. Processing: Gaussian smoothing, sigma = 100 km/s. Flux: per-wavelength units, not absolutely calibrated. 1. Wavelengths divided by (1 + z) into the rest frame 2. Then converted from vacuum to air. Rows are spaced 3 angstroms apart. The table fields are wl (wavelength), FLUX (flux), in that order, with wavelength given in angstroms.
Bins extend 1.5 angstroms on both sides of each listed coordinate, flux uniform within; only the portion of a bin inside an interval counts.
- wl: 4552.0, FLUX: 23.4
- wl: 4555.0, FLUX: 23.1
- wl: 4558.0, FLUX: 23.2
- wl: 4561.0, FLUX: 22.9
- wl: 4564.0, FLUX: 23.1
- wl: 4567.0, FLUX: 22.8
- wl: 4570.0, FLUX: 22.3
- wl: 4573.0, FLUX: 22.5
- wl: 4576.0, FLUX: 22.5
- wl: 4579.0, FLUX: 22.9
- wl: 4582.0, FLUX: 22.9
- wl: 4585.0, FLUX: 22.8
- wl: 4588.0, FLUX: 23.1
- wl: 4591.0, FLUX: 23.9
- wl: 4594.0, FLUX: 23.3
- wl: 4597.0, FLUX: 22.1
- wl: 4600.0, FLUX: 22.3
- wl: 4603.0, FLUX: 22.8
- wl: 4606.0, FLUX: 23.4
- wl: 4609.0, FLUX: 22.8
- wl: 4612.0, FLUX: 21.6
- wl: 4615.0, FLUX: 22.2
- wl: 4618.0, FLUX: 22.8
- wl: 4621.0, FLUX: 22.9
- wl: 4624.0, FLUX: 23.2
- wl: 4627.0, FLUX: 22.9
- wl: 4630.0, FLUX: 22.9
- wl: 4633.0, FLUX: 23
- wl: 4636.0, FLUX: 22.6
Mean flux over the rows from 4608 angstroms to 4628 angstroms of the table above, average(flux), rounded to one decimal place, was 22.6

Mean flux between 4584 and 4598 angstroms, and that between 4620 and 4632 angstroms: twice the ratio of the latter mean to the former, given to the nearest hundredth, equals 1.99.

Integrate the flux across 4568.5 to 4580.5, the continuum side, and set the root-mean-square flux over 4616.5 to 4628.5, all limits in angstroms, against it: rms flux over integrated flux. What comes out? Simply 0.085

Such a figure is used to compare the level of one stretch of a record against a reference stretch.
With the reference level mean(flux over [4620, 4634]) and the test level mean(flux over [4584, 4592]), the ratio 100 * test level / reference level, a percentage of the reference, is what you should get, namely 101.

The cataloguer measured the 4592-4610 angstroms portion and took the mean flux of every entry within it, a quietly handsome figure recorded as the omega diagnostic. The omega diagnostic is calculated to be 22.8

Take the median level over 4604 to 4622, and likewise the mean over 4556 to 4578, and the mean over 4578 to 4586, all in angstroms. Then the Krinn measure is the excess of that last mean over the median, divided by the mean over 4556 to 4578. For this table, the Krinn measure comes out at 0.003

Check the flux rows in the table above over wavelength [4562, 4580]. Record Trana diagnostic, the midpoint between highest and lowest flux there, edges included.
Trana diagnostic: 22.7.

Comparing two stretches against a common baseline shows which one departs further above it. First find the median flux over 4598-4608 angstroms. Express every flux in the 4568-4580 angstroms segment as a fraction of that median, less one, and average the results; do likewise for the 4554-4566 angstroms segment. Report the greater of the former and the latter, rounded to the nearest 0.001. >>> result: 0.012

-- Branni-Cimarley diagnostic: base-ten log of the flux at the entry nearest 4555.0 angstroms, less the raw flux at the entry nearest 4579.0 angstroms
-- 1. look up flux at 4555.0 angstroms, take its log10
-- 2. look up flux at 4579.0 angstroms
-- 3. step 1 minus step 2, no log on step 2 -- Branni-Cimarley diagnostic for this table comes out -21.5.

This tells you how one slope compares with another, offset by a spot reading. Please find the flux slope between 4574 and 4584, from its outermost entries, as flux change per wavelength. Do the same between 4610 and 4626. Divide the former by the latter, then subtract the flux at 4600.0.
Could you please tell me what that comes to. -21.8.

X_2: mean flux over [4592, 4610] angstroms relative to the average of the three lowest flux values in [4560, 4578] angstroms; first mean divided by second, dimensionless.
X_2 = 1.02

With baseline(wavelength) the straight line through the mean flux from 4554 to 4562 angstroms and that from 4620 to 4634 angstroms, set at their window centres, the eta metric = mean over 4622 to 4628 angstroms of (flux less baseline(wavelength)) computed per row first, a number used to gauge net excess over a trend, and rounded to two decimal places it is 0.07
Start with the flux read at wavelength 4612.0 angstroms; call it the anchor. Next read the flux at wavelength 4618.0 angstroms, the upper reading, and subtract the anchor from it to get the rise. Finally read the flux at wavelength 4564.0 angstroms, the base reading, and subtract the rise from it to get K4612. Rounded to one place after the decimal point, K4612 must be 21.9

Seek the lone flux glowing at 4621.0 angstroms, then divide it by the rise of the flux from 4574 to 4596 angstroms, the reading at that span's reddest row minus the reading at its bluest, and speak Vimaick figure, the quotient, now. 29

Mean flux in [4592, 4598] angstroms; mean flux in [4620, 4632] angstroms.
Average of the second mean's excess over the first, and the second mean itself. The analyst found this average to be 11.6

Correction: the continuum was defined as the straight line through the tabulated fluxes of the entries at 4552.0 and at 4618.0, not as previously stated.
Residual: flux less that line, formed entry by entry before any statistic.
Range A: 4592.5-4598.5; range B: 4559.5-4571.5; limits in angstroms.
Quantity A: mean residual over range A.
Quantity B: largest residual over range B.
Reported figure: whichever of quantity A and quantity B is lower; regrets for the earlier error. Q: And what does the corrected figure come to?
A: -0.30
